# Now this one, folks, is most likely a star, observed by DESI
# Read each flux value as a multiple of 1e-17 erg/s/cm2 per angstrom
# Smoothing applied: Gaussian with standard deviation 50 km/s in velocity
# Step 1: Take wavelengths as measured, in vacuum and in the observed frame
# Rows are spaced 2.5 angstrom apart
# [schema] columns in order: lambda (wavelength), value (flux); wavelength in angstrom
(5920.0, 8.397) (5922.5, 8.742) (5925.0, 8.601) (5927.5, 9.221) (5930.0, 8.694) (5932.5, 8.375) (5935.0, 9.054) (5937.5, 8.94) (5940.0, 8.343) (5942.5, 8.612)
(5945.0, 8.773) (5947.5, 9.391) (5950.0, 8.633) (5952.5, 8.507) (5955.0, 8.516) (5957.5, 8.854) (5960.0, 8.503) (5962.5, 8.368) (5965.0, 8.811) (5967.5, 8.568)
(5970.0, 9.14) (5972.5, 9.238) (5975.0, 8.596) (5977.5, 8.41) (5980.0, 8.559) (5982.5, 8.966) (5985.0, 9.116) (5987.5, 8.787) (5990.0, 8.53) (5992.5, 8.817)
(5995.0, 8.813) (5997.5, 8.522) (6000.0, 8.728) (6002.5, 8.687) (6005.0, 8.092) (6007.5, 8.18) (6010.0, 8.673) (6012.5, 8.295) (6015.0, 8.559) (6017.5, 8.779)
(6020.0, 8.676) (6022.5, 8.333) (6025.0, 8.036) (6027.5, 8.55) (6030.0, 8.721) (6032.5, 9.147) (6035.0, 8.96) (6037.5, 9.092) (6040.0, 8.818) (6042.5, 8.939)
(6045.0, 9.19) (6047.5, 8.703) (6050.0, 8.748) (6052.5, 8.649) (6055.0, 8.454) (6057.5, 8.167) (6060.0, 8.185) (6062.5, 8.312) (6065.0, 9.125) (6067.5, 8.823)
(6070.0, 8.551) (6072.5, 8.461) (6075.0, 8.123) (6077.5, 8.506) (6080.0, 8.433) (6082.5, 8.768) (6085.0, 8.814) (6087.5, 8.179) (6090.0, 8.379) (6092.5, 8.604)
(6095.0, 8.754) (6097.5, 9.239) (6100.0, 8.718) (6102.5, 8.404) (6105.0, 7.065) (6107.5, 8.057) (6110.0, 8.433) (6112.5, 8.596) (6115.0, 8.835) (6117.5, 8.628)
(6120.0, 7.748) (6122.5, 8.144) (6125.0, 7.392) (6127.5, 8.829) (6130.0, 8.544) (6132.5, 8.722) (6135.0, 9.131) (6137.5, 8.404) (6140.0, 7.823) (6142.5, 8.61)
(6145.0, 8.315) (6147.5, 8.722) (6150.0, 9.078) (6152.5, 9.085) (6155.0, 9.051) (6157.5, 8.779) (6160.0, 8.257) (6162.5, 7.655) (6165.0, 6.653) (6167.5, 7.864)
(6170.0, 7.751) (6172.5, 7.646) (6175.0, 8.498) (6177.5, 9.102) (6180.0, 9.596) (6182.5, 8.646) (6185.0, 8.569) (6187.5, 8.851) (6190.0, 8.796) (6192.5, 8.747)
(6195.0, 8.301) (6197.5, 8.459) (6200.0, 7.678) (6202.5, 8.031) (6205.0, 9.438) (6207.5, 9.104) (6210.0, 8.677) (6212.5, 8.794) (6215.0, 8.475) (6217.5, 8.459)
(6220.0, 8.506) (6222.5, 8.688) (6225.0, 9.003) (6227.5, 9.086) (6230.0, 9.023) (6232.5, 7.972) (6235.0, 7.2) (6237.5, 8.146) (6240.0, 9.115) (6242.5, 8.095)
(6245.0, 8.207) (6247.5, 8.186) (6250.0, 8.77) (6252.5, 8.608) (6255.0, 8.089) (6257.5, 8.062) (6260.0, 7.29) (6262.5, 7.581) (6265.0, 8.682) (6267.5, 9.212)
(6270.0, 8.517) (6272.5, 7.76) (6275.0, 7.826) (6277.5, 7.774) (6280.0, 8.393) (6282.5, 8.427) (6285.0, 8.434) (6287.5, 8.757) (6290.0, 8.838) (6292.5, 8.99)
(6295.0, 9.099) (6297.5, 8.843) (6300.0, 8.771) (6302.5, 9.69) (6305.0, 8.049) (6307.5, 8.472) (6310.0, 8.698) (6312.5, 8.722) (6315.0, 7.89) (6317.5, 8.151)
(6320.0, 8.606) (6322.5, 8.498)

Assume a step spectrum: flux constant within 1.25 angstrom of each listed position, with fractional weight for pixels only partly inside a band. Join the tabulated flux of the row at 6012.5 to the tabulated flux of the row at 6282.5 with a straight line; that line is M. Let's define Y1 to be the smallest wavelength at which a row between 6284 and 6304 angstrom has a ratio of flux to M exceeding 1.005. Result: 6287.5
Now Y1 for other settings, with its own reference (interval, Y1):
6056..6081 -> 6065.0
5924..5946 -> 5925.0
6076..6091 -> 6077.5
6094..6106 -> 6095.0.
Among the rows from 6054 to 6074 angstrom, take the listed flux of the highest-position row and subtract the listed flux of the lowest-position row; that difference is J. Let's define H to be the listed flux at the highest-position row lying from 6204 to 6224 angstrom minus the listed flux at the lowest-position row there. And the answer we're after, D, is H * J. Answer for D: -0.01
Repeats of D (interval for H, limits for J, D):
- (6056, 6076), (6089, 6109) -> 0.01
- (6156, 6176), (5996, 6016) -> -0.01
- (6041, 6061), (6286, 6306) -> 0.53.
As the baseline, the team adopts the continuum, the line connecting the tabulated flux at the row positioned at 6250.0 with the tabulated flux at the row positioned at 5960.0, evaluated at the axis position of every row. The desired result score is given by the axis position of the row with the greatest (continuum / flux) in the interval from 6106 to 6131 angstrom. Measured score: 6125.0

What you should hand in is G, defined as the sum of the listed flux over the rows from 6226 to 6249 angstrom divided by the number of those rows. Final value 8.34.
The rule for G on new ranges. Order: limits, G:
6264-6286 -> 8.34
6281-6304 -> 8.87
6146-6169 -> 8.35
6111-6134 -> 8.38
